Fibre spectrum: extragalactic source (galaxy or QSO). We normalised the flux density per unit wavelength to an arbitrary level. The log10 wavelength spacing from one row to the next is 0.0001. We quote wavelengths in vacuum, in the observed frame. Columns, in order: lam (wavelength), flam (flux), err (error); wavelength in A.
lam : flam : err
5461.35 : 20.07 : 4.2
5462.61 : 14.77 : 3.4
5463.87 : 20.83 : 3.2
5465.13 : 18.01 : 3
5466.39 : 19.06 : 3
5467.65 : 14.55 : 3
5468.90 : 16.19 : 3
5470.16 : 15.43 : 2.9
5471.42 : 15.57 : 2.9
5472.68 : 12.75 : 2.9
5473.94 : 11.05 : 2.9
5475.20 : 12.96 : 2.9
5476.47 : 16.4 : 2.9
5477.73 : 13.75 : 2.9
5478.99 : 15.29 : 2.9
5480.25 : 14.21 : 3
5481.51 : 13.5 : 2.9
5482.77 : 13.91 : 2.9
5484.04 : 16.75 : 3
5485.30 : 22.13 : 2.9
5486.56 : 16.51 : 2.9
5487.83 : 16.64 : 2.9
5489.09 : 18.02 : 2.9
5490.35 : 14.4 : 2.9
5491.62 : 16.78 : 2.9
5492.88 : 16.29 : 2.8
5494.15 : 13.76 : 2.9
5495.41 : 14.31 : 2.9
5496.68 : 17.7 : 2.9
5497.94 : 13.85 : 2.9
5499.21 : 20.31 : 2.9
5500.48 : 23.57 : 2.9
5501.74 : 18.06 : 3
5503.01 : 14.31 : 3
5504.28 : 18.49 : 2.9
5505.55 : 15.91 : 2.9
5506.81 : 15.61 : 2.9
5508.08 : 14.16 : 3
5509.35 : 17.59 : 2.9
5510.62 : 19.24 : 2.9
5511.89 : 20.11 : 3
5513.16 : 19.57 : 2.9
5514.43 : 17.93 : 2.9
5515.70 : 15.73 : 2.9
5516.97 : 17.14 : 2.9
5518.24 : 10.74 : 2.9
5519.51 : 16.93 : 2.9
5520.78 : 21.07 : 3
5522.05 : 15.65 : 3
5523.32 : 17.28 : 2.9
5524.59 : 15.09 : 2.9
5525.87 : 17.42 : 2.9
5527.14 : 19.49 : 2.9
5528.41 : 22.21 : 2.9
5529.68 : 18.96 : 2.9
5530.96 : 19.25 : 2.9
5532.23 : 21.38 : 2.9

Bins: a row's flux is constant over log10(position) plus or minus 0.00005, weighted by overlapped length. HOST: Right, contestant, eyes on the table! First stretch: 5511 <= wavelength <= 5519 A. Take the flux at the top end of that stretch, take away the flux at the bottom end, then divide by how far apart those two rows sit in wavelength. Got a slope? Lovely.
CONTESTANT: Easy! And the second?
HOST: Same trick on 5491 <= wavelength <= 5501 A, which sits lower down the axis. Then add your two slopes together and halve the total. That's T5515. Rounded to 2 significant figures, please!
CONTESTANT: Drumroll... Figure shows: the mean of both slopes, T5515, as -0.35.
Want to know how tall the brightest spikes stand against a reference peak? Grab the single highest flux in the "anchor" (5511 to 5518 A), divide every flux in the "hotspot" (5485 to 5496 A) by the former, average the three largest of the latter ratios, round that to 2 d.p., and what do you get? 0.94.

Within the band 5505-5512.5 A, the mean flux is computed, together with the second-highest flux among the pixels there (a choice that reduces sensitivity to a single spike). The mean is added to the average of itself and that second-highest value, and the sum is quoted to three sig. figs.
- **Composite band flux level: 35.3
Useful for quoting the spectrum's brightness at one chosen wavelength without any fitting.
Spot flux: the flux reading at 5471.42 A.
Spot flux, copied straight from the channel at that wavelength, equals 15.57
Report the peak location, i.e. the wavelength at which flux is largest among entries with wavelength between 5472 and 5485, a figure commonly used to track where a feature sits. 5484.04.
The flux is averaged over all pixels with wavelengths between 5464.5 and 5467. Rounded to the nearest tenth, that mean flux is 18.5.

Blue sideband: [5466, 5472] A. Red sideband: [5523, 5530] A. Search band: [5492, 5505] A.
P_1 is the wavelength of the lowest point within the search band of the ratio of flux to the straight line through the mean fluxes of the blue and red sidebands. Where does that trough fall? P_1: 5497.94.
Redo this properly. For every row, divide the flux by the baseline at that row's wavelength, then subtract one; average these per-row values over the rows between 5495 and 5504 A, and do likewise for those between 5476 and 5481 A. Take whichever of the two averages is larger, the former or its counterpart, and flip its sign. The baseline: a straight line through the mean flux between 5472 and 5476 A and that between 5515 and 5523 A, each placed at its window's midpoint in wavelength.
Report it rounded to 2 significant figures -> -0.20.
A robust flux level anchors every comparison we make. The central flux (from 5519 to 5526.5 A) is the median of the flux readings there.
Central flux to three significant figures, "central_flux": 17.1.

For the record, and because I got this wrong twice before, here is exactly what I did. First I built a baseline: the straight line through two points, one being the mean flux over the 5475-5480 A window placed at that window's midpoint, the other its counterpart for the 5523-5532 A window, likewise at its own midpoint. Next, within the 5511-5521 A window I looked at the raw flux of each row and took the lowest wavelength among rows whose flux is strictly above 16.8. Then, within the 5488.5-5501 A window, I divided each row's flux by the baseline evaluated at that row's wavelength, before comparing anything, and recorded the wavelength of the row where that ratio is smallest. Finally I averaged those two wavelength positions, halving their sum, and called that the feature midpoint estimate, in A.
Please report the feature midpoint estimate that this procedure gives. 5504.9 A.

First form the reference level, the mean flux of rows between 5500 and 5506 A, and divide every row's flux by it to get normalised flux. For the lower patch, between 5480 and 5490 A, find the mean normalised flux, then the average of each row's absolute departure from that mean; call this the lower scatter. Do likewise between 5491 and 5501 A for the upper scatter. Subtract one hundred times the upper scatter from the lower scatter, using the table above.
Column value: -14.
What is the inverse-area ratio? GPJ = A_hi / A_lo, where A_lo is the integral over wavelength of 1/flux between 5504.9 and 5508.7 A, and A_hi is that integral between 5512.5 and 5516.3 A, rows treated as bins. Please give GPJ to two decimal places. 0.86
